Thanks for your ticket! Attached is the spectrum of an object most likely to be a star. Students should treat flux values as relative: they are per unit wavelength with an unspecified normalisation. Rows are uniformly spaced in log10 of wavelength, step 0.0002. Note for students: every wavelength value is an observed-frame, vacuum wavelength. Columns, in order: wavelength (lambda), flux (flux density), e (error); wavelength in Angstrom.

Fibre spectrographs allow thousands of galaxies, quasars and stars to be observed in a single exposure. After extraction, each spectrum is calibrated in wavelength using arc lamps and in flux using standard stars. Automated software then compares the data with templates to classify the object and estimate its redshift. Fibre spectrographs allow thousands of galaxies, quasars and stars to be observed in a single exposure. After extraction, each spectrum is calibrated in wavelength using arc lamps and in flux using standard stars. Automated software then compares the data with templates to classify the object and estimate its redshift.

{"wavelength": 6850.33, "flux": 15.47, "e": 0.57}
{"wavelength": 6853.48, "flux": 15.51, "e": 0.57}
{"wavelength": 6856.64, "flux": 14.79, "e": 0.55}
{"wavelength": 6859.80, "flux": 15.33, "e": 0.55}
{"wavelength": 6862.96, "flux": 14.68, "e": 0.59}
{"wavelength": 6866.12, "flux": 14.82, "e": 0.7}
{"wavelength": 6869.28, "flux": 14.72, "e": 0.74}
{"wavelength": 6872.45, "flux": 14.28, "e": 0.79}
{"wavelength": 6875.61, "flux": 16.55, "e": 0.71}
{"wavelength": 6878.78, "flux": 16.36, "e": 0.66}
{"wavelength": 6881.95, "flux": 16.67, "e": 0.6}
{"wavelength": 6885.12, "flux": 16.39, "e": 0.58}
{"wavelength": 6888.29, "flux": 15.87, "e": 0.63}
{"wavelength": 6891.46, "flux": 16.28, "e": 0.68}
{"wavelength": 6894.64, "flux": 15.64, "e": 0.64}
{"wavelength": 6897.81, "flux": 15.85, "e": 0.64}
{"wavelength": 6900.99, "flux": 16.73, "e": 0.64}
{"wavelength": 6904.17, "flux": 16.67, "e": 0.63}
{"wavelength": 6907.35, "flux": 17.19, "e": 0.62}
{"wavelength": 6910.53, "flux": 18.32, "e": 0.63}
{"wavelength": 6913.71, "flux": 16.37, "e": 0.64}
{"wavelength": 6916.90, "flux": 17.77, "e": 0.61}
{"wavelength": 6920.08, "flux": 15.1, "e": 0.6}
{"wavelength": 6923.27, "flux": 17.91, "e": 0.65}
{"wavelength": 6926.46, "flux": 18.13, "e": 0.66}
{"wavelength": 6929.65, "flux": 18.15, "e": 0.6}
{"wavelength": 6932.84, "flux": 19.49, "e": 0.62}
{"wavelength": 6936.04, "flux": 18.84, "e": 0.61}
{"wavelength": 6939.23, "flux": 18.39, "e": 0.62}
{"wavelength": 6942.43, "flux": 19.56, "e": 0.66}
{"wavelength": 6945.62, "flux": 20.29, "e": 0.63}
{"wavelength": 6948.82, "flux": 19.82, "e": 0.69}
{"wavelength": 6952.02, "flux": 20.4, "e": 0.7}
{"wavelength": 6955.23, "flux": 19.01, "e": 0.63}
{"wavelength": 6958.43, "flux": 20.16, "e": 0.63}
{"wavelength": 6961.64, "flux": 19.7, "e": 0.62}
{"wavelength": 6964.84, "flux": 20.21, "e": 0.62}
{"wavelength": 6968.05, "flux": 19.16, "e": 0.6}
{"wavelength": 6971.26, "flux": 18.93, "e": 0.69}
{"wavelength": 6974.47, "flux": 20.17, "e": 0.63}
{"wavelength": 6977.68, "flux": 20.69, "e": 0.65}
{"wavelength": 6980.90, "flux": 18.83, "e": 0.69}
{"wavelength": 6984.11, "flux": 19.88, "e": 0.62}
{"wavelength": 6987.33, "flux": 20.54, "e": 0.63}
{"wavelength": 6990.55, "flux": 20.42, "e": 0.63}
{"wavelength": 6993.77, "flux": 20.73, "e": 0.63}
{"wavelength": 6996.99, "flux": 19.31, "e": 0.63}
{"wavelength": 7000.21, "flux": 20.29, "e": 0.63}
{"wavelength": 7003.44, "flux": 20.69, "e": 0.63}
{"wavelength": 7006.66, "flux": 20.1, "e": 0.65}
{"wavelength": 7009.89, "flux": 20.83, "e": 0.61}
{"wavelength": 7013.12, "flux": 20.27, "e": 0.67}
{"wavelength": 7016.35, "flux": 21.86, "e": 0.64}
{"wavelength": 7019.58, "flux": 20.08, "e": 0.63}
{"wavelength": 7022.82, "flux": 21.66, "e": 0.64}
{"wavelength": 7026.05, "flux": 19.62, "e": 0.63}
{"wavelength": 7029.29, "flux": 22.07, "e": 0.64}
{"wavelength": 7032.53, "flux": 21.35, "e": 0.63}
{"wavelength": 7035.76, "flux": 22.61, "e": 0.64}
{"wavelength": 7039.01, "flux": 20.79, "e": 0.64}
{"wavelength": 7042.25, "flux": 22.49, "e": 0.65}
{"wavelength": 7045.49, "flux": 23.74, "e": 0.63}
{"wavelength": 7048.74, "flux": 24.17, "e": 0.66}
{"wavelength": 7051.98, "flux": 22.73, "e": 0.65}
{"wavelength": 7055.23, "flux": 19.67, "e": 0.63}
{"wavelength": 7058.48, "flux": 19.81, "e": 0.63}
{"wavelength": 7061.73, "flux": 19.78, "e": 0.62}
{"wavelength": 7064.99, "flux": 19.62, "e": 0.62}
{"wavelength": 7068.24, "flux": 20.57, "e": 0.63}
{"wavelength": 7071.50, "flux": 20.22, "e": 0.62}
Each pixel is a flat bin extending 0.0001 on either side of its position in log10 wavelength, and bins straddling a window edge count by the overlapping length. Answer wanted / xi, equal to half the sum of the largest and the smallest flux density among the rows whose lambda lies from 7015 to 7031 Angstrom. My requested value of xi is 20.8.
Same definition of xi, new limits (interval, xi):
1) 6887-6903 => 16.2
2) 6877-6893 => 16.3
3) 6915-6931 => 16.6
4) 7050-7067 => 21.2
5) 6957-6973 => 19.6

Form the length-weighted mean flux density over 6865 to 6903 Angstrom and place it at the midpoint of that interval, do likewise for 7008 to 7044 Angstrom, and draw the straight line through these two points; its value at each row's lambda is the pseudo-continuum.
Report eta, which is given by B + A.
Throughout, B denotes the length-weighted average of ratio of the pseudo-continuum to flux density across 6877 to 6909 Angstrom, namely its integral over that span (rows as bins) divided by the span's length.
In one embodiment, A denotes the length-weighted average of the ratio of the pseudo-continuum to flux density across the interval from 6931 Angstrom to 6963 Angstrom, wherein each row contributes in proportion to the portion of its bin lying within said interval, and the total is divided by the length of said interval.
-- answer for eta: 1.925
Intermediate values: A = 0.934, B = 0.99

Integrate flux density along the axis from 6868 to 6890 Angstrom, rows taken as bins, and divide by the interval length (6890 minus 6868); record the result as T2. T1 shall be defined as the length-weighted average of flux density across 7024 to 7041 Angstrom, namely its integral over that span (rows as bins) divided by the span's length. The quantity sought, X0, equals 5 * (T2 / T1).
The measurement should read 3.7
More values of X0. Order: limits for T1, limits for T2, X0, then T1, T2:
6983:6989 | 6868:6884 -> 3.9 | 20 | 15.8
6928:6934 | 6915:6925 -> 4.5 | 19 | 16.9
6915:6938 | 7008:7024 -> 5.8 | 18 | 20.9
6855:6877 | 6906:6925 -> 5.7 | 15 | 17.1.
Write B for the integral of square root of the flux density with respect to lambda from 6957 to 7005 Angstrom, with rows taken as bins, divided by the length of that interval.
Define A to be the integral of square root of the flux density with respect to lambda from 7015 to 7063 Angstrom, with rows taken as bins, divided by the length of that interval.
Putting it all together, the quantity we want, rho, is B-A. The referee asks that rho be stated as -0.2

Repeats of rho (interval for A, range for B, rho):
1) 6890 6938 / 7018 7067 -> 0.5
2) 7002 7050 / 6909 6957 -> -0.3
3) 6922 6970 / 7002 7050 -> 0.2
